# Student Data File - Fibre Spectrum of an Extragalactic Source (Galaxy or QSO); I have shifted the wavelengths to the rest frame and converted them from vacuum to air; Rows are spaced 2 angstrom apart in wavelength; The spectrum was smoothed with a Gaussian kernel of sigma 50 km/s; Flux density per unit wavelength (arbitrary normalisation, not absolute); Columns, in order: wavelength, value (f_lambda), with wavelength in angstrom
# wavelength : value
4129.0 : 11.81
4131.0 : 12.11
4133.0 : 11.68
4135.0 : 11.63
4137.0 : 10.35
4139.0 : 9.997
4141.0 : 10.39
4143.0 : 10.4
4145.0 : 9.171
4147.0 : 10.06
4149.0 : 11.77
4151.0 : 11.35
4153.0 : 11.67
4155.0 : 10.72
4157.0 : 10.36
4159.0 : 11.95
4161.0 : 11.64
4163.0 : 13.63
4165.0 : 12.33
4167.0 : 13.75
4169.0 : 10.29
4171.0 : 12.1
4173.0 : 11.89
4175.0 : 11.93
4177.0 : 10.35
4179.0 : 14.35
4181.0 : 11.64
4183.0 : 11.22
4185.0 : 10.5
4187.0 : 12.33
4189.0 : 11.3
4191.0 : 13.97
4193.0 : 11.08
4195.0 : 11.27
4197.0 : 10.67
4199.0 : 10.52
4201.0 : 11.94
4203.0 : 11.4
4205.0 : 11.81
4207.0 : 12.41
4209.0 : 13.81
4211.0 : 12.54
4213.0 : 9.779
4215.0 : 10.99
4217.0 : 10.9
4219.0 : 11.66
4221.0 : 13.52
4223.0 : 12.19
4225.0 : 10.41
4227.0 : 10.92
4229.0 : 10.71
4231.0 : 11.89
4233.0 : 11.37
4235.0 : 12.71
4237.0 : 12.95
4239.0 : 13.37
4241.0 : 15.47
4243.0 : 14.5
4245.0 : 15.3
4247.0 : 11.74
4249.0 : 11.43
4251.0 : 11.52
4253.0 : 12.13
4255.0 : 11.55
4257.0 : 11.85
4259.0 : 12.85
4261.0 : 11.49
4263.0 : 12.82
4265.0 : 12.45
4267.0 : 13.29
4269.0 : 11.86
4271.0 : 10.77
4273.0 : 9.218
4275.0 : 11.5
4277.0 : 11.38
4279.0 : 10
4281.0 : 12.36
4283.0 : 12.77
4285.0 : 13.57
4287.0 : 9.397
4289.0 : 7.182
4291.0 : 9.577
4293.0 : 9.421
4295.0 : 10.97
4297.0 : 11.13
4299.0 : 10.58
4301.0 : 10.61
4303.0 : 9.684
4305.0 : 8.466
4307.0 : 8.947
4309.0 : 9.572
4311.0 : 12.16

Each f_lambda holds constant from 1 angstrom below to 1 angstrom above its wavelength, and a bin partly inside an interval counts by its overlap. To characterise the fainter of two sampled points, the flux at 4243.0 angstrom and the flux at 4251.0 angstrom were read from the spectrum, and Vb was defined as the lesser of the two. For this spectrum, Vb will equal 11.5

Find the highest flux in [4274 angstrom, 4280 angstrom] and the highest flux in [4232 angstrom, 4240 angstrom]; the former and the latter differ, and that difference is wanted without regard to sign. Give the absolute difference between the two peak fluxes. 1.9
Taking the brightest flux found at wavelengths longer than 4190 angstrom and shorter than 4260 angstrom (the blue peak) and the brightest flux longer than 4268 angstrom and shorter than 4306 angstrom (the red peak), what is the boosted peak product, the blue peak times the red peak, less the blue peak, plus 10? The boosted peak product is 204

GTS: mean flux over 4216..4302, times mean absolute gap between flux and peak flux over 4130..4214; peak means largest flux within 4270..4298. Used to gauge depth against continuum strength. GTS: 25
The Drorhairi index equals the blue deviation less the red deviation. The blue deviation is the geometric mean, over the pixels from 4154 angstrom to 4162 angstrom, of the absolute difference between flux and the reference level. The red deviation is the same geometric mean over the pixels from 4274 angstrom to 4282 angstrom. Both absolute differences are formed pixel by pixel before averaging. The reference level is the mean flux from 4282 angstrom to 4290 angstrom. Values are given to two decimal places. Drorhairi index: -0.63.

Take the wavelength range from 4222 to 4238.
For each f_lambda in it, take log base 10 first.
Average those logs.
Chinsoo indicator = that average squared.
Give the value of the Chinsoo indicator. 1.13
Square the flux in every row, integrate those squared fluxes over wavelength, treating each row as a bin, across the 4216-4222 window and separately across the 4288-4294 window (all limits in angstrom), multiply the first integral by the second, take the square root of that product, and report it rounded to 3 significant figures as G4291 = 637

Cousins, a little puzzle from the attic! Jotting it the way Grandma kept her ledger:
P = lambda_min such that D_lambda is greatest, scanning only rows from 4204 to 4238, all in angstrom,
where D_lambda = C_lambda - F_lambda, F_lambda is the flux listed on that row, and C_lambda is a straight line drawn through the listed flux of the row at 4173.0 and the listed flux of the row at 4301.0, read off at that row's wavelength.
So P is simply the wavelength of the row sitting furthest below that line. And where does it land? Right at 4213.0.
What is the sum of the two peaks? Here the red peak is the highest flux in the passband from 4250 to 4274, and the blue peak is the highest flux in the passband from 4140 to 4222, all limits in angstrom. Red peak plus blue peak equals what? 27.6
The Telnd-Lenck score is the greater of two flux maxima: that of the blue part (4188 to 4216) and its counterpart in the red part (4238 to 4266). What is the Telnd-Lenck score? 15.5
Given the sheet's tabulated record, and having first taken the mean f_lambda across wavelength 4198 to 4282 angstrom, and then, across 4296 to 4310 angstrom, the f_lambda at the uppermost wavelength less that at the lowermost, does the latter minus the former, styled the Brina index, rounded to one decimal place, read -13.5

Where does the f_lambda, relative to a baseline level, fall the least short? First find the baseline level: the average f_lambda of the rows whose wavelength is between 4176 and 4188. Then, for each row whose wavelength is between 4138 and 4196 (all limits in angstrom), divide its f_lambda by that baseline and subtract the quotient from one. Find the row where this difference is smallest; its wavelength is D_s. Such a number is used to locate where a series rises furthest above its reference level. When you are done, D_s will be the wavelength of 4179.0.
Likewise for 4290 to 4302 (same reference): 4297.0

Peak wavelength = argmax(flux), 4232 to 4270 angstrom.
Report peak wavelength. 4241.0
